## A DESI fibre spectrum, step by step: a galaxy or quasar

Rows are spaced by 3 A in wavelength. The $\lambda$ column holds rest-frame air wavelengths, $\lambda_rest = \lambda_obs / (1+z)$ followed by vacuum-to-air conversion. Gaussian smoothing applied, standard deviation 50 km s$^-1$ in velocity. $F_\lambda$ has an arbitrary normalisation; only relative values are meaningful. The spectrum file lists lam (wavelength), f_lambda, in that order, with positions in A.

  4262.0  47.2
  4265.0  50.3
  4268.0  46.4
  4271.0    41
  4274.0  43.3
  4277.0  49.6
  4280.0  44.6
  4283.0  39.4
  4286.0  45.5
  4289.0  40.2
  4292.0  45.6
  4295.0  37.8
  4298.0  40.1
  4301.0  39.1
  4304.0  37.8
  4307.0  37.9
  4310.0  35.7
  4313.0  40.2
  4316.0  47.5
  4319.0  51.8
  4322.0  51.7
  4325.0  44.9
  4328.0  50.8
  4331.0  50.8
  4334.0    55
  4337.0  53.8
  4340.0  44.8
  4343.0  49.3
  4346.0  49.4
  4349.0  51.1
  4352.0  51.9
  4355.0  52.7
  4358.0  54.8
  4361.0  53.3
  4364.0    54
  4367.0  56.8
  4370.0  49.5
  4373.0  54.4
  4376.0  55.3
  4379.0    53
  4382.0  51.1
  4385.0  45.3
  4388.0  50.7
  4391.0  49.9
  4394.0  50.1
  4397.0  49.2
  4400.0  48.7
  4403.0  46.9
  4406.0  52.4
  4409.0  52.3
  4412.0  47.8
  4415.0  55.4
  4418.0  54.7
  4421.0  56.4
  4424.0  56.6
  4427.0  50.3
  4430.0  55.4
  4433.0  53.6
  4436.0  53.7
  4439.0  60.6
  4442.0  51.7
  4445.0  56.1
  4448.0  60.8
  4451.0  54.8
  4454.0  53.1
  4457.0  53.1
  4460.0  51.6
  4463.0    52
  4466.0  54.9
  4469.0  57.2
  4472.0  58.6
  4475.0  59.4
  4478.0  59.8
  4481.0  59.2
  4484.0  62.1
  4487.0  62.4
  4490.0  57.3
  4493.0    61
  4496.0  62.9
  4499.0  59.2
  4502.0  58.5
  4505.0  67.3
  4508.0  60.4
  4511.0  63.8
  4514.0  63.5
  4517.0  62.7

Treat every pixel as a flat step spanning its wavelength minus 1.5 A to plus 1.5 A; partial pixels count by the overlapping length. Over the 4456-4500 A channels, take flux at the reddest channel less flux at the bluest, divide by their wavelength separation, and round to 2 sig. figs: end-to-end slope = 0.15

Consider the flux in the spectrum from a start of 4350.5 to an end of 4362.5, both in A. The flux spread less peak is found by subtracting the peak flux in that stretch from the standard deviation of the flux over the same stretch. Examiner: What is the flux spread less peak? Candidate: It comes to -54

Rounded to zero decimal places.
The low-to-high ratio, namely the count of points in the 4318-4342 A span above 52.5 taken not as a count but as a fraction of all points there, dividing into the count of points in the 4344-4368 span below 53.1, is 16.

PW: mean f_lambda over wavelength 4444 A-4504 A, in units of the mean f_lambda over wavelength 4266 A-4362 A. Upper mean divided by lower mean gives 1.25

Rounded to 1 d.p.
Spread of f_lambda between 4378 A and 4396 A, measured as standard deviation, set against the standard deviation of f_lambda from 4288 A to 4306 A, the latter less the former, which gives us 0.3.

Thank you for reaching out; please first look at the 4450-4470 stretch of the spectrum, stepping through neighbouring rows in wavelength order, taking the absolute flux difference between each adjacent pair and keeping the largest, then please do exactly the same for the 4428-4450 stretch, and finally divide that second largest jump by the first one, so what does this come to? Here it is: 3.1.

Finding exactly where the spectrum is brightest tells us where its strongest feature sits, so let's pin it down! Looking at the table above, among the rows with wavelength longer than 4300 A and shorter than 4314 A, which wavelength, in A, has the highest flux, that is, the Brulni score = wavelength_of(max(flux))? 4313.0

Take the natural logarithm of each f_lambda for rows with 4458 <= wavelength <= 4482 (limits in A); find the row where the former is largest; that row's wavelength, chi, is 4478.0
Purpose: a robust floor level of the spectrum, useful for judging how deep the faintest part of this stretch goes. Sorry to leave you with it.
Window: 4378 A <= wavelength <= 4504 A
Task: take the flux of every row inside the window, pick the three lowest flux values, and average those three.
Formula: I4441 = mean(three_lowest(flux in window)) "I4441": 47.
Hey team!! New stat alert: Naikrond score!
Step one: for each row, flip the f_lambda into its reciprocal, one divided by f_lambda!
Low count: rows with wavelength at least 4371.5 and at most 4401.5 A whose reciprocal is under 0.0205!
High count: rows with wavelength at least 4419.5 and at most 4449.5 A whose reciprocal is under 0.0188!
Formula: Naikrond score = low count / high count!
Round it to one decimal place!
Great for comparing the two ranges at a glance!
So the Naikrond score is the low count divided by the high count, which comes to 1.0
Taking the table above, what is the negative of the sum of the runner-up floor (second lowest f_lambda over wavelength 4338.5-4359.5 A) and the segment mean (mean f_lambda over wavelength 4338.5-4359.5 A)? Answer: -100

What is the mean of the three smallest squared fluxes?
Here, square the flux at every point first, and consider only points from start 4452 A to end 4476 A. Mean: 2729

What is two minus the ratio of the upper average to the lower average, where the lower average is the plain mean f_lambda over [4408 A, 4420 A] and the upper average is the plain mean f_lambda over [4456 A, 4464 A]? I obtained 1.0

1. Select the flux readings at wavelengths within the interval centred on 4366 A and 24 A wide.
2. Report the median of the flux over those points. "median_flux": 54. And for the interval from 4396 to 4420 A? 51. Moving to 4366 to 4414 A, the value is 50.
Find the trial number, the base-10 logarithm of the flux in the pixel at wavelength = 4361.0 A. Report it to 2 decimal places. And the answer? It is 1.73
